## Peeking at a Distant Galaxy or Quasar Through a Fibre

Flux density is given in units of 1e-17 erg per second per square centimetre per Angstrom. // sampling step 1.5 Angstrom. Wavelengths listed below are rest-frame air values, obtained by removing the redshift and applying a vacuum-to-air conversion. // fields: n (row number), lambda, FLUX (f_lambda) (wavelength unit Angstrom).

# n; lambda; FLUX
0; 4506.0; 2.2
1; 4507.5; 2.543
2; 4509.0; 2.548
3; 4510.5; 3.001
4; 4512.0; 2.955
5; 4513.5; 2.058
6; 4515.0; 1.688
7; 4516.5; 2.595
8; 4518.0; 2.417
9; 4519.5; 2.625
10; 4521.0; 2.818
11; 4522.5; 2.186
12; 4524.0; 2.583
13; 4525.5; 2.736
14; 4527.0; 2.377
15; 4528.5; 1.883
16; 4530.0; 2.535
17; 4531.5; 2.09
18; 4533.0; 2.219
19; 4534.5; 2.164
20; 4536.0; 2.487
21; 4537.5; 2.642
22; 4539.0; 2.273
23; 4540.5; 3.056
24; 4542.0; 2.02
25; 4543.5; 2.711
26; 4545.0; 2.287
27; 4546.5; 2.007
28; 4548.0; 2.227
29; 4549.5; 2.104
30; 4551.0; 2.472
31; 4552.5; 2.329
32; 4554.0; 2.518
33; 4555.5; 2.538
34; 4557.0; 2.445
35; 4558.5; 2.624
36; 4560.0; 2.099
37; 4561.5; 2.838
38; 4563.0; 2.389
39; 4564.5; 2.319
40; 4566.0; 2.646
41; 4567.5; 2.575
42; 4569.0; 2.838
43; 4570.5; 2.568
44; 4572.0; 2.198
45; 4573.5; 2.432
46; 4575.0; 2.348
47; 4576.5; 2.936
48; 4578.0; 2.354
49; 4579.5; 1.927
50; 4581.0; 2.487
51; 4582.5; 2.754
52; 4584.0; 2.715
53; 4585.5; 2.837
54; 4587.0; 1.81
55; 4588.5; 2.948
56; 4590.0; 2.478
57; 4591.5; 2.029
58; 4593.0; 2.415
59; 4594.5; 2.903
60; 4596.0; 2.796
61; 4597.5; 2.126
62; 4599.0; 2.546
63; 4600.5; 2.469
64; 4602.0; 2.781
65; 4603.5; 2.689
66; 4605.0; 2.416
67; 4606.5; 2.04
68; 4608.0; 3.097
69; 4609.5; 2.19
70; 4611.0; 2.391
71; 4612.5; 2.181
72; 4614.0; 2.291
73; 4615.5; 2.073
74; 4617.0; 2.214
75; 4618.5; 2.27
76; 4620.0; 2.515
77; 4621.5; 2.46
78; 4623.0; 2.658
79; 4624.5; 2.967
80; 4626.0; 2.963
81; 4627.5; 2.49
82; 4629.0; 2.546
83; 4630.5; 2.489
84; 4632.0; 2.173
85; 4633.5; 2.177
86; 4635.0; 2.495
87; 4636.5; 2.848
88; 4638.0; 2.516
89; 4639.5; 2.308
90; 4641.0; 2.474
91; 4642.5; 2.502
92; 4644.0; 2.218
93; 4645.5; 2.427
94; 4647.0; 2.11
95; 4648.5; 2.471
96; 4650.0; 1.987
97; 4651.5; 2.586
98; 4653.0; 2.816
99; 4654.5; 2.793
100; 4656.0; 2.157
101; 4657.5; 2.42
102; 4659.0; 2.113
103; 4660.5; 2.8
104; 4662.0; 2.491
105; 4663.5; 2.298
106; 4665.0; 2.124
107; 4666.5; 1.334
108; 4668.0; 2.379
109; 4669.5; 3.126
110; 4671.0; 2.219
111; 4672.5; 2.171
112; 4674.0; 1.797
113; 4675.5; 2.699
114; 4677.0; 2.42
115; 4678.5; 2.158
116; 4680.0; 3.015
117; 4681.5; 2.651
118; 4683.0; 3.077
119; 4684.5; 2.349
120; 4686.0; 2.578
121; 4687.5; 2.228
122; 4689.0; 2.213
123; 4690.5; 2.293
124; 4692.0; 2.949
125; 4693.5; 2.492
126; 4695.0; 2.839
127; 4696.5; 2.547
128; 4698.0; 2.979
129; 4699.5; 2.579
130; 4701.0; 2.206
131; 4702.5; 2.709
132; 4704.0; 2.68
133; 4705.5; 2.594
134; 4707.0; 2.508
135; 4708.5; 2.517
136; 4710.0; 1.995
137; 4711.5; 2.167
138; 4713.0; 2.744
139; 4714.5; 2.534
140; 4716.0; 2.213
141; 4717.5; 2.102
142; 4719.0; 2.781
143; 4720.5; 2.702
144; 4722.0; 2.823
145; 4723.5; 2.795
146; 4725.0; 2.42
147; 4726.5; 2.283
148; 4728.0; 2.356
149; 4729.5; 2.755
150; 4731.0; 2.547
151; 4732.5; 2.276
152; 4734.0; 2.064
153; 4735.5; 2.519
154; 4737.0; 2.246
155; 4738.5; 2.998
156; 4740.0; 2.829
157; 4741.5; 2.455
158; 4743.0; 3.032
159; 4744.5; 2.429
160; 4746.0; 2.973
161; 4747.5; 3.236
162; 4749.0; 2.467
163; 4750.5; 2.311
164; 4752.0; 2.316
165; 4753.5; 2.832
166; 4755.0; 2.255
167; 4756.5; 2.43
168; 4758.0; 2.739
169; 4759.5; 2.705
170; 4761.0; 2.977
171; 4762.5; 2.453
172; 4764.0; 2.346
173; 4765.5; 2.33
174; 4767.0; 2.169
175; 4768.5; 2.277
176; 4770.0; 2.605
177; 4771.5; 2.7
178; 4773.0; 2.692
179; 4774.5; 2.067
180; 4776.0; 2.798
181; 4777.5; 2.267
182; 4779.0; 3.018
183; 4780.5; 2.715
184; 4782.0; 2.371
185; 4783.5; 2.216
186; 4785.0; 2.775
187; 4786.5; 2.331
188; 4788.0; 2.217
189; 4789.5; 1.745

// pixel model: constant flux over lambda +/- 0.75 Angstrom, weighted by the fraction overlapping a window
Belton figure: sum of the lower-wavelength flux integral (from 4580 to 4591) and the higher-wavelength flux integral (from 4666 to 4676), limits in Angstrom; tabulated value 50.6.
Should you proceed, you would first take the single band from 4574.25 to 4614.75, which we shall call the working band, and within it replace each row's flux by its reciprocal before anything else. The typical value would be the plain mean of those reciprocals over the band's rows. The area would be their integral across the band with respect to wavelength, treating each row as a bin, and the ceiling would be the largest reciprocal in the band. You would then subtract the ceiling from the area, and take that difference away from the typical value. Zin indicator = -15.7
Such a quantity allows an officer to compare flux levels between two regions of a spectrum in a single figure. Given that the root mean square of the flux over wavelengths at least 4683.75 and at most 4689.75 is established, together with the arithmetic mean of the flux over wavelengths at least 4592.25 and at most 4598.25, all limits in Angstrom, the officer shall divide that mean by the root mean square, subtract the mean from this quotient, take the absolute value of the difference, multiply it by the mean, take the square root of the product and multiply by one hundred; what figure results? 193.9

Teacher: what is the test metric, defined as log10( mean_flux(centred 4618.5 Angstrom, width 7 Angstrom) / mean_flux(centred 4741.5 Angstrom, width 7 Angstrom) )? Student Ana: -0.076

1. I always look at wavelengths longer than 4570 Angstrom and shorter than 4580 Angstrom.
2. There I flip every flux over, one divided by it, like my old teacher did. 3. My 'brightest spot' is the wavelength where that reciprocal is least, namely 4576.5 Angstrom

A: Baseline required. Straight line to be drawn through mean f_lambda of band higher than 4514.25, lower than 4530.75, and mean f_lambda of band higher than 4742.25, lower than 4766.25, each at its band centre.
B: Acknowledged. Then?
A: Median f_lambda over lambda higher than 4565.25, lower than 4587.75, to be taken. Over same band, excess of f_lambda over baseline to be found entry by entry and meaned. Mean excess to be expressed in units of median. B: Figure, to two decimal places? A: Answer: 0.02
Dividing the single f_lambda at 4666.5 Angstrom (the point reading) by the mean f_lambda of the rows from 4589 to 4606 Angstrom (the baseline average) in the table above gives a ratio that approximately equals 0.53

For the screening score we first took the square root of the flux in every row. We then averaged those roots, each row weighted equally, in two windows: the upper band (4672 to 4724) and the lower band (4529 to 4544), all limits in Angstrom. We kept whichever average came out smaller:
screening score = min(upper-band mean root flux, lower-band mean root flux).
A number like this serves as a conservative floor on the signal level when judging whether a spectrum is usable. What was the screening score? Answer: 1.55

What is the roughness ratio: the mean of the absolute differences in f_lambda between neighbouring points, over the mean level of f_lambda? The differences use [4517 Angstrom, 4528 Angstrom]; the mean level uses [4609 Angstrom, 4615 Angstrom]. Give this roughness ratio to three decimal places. 0.143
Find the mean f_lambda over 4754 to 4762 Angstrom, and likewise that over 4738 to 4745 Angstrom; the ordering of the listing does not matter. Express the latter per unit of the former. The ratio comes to 1.05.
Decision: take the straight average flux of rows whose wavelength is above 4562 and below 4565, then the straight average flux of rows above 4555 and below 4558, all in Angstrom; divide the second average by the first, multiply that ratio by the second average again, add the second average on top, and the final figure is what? 5.1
